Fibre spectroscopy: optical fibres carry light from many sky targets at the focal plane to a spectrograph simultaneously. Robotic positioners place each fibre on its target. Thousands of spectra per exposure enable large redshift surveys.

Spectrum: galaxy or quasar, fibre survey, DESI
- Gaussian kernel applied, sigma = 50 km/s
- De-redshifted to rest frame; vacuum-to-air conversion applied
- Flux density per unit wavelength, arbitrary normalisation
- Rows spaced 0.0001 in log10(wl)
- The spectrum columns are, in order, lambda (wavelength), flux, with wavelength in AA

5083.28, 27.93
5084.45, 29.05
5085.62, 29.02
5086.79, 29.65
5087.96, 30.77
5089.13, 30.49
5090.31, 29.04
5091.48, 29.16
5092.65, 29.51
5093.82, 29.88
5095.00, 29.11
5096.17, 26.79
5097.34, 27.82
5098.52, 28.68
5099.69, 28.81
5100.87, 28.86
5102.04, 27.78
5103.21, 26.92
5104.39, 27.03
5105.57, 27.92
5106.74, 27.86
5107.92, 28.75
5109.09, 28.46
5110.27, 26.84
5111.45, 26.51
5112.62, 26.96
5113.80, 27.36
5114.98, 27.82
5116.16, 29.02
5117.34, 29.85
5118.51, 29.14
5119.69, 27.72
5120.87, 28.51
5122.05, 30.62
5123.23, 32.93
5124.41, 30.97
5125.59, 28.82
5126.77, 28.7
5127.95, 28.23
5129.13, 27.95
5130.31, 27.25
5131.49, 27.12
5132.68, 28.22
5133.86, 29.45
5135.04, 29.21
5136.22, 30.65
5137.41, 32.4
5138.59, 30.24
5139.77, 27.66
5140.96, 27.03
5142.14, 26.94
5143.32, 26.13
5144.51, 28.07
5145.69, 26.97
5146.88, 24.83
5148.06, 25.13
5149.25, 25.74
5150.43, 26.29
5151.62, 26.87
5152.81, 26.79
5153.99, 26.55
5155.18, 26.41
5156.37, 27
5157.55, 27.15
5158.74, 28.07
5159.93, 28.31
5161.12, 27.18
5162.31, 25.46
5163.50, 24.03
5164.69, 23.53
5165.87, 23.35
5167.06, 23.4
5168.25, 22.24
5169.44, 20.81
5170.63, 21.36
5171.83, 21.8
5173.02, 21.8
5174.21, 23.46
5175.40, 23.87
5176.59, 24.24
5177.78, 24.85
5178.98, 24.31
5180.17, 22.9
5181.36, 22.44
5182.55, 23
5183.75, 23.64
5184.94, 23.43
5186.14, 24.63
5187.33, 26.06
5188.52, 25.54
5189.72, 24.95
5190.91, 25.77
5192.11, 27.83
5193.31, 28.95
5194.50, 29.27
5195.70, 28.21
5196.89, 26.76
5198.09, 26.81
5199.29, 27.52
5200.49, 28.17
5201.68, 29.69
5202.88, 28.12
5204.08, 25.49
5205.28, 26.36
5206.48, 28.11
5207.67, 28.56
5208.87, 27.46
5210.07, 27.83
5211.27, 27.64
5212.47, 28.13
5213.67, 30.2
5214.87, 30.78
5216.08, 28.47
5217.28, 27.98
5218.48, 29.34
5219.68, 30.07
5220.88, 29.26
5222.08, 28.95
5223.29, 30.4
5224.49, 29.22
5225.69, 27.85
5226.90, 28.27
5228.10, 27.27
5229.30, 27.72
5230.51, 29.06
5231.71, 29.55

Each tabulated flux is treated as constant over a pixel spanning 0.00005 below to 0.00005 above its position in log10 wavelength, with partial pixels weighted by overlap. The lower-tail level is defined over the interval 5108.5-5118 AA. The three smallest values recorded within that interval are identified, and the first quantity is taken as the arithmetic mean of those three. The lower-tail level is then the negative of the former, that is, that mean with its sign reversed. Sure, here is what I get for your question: -26.8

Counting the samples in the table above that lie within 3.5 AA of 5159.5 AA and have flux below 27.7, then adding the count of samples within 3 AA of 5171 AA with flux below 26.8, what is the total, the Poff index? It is 9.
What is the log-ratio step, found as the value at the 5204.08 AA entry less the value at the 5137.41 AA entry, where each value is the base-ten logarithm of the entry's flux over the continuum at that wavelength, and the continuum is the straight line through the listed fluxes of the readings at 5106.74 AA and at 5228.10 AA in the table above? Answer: -0.10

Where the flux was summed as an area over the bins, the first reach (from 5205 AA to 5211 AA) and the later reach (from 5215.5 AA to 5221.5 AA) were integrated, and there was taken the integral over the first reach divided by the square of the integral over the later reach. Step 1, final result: 0.0055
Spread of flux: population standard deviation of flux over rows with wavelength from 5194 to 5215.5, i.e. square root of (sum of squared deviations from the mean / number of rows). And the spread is 1.3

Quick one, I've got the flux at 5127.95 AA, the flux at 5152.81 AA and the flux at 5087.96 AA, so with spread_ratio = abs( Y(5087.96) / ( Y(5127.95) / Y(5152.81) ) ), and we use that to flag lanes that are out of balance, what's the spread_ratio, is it 29.2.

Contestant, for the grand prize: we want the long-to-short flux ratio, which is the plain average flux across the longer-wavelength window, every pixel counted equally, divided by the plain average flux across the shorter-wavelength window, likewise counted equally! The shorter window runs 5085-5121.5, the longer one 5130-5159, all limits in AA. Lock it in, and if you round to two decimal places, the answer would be 0.97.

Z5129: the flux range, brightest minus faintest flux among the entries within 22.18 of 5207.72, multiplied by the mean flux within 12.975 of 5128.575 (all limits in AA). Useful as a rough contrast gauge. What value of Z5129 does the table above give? 179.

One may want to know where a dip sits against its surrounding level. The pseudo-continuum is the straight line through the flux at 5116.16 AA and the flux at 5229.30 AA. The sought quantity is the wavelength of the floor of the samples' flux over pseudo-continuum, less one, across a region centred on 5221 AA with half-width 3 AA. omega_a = 5222.08 AA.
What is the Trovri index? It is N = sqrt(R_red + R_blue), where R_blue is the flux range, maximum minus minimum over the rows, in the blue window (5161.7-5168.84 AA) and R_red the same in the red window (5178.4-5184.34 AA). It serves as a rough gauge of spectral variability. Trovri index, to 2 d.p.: 2.26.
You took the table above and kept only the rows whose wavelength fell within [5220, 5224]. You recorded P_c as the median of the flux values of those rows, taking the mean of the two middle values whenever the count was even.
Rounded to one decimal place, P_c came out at 29.3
